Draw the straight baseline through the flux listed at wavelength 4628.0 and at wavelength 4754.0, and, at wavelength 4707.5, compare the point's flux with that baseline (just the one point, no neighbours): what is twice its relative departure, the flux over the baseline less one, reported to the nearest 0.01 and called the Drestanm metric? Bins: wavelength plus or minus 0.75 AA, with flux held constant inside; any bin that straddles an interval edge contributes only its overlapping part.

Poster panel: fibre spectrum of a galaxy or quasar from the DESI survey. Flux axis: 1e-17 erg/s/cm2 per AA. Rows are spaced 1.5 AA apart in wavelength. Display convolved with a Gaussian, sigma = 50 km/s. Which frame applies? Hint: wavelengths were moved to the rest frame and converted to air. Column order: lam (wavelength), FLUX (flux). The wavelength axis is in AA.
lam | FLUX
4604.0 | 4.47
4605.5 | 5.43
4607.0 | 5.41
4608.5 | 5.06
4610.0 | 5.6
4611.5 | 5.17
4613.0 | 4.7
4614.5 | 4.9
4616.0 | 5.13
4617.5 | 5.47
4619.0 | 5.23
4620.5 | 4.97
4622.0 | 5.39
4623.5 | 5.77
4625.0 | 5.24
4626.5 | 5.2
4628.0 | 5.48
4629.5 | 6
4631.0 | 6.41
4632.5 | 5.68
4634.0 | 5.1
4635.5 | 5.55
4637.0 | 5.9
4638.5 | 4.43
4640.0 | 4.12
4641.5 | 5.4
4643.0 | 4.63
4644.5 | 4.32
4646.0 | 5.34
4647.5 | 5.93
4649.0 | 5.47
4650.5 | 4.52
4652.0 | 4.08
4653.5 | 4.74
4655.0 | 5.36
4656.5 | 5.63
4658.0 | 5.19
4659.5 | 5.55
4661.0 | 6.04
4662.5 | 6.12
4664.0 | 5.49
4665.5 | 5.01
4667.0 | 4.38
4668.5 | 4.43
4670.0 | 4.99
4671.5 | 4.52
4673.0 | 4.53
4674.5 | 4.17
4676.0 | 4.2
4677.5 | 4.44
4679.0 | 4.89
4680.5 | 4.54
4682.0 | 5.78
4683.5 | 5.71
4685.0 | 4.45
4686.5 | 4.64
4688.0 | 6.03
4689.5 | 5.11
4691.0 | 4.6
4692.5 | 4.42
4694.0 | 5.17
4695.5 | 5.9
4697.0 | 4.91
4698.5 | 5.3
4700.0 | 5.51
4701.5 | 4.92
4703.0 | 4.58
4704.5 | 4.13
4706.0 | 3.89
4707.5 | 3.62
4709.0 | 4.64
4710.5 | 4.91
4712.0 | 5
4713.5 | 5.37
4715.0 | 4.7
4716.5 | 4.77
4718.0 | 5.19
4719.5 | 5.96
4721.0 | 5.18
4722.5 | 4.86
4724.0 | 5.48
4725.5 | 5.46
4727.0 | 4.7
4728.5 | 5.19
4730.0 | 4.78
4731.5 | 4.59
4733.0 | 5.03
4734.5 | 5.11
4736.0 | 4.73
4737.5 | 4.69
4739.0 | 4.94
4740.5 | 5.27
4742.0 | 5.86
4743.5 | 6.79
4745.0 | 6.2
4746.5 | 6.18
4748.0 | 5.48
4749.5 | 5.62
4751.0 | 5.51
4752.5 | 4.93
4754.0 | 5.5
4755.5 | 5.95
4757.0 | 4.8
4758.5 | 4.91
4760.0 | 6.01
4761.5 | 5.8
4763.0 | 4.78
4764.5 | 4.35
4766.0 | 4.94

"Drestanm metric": -0.68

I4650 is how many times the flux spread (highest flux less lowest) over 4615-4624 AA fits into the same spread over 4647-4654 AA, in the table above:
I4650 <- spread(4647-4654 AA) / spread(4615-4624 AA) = 2.3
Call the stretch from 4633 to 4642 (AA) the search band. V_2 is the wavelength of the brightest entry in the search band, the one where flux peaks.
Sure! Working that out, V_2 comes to 4637.0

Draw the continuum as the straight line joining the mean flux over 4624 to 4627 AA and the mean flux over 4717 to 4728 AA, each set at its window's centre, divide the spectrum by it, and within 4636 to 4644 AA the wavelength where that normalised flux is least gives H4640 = 4640.0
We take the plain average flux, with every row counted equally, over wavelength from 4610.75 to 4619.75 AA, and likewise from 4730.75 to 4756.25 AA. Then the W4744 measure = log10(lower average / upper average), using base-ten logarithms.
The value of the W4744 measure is -0.028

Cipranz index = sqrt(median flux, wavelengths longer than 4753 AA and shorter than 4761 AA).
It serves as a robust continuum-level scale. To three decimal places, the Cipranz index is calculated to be 2.345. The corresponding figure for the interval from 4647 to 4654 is 2.177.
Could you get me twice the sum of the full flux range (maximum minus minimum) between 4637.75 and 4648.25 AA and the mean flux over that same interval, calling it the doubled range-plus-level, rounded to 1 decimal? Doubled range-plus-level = 13.4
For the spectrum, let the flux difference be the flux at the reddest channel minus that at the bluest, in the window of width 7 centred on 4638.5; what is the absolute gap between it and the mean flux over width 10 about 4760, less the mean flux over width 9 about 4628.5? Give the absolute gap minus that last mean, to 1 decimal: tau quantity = -0.3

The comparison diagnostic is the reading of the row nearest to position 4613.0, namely 4.7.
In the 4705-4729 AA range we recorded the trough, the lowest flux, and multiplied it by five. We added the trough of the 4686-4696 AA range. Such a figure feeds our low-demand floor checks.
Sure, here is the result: 22.5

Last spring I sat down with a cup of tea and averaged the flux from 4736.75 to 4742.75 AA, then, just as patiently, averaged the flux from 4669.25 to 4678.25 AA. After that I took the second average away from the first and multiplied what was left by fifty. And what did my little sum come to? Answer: 36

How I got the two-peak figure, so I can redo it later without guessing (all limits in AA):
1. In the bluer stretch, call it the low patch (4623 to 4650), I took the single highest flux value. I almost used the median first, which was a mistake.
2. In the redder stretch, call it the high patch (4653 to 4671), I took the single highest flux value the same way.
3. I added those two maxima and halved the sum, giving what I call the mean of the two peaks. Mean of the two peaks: 6.3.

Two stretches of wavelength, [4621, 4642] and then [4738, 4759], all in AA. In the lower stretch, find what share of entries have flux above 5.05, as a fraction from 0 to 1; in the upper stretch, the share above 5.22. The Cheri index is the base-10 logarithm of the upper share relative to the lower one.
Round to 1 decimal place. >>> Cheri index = -0.1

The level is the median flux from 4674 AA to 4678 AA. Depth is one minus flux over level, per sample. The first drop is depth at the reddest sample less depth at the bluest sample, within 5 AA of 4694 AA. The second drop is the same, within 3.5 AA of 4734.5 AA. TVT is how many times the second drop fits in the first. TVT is 1.9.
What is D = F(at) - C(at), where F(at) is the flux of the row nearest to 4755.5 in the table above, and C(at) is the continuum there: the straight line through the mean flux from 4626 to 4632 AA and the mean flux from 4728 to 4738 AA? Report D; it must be 1.3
